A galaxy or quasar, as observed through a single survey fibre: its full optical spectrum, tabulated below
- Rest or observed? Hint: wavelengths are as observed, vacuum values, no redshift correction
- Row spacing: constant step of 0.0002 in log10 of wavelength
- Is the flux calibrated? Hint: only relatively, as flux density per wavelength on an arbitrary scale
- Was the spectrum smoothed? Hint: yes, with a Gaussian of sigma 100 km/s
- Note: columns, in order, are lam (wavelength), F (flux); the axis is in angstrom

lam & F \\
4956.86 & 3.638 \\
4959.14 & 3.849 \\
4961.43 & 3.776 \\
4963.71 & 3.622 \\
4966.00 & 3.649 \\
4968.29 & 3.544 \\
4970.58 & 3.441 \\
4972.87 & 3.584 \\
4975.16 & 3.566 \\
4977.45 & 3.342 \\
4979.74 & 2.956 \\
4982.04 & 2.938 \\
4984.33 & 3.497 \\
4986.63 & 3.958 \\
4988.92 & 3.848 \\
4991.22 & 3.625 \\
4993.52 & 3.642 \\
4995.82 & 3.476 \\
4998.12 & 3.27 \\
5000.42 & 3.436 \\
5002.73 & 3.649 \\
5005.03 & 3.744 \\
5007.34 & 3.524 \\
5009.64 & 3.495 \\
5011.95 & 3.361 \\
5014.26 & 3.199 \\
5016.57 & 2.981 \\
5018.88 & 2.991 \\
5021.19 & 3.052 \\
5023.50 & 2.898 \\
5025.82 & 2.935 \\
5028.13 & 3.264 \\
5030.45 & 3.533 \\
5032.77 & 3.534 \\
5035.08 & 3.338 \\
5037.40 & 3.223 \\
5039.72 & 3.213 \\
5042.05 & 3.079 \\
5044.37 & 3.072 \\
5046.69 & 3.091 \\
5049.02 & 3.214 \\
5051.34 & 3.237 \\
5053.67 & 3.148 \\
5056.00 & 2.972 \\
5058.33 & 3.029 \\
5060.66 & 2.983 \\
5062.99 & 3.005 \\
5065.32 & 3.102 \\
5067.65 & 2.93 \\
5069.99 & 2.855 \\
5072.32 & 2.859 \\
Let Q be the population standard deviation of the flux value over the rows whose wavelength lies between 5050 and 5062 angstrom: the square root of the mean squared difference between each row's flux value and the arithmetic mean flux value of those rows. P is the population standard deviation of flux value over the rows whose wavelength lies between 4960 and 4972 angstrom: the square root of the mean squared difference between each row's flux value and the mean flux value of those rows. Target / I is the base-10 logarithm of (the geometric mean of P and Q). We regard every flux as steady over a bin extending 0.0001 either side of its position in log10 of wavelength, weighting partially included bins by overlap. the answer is -0.97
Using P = 0.111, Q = 0.10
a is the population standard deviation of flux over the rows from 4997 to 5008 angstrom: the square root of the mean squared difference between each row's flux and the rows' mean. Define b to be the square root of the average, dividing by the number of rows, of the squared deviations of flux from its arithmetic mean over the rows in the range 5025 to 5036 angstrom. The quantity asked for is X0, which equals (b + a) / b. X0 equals 1.7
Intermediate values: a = 0.165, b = 0.22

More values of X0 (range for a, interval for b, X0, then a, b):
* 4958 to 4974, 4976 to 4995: 1.4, 0.128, 0.35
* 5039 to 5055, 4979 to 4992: 1.2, 0.066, 0.40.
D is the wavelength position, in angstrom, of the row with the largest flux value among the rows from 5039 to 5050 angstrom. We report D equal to 5049.02 angstrom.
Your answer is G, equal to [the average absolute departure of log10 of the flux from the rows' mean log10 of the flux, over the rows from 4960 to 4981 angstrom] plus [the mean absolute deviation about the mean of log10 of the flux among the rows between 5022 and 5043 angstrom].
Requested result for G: 0.045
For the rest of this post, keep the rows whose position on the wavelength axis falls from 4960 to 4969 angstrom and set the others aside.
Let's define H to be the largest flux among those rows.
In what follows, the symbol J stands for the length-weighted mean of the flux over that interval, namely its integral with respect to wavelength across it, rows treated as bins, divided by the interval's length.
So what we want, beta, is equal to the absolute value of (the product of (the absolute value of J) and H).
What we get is 14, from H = 3.776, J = 3.7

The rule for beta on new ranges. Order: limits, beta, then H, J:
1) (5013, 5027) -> 10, 3.199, 3.0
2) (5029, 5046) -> 12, 3.534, 3.3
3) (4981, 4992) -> 14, 3.958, 3.6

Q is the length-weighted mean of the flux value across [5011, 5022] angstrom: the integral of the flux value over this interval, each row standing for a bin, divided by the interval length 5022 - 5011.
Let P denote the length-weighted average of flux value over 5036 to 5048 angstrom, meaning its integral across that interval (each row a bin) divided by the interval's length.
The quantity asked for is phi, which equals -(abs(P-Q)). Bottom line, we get -0.02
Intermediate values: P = 3.1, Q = 3.1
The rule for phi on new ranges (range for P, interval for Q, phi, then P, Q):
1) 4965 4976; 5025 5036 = -0.22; 3.6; 3.3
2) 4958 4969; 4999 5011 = -0.13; 3.7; 3.6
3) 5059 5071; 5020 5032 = -0.17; 3.0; 3.1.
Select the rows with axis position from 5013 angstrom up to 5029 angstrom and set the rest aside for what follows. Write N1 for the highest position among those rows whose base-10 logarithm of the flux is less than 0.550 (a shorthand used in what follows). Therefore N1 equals 5028.13 angstrom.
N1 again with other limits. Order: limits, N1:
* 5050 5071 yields 5069.99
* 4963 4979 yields 4977.45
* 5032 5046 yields 5044.37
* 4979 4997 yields 4995.82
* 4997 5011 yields 5009.64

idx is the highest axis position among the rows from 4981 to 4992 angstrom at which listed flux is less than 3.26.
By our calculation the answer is 4982.04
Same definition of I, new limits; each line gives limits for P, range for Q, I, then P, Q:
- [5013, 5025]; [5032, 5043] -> -0.91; 0.100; 0.15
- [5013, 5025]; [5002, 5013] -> -0.94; 0.100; 0.13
